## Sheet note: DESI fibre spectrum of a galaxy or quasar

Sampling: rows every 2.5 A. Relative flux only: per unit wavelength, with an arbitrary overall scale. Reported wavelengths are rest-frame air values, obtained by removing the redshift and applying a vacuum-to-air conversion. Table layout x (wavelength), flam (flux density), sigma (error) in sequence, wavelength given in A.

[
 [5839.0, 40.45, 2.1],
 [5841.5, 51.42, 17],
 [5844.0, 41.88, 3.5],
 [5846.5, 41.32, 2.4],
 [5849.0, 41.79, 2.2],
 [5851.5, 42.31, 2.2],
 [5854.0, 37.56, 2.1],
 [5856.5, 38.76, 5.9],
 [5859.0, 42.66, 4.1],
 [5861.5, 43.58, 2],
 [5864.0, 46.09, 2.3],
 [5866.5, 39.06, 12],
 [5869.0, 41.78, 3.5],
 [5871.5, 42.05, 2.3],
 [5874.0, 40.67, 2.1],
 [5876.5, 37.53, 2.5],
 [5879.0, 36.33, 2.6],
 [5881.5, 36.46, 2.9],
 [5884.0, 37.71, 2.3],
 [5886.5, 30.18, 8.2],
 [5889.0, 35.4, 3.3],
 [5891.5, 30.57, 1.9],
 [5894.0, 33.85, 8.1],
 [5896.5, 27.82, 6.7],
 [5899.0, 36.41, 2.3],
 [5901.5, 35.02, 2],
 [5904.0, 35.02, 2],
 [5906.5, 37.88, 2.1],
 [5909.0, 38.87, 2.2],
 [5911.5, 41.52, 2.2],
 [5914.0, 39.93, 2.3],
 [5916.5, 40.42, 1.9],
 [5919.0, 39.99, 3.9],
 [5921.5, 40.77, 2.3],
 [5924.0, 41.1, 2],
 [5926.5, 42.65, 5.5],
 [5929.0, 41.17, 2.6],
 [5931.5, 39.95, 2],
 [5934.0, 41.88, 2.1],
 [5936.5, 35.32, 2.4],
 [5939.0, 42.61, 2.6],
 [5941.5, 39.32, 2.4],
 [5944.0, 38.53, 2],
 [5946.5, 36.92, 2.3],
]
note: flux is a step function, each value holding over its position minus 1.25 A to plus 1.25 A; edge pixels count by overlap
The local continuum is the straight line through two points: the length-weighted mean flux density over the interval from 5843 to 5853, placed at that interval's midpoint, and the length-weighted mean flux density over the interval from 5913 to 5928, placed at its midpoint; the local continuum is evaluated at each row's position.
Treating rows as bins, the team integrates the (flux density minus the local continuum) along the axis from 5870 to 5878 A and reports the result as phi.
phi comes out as -11.0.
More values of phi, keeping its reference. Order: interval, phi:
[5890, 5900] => -90.1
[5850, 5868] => -2.5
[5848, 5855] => -7.4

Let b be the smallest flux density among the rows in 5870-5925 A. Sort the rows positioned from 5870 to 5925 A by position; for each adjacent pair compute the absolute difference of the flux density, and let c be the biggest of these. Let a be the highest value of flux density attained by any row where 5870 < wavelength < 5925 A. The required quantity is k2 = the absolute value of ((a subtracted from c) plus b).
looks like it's 6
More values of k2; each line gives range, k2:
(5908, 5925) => 0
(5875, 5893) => 0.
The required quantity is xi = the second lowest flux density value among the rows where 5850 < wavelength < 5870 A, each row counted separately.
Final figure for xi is 38.76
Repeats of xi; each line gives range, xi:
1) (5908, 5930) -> 39.93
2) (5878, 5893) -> 30.57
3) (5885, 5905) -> 30.18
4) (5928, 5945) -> 38.53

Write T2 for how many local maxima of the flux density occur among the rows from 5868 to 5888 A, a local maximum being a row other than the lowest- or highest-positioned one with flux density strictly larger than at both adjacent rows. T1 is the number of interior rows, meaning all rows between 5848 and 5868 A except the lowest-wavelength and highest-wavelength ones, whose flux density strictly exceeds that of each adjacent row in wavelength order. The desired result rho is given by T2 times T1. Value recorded 4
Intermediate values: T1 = 2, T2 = 2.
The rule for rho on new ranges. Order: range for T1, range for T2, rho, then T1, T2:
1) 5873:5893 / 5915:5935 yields 2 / 2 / 1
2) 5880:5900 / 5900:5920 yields 6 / 3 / 2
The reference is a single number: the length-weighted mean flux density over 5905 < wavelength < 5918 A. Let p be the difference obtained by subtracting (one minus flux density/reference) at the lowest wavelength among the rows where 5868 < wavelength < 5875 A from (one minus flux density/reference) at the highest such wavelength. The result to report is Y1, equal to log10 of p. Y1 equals -1.6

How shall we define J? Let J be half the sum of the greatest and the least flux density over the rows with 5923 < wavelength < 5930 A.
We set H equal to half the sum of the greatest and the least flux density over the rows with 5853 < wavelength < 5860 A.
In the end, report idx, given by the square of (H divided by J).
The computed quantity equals 0.92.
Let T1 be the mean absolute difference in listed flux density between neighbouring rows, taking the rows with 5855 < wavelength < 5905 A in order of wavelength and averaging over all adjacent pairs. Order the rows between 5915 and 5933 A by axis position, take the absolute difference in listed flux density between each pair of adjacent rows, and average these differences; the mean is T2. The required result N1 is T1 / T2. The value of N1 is 3.3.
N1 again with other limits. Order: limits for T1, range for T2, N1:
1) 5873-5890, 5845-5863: 1.6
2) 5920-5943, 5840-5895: 1.0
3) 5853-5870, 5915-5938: 1.7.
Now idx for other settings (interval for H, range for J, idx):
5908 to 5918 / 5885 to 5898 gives 1.62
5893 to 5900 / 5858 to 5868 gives 0.57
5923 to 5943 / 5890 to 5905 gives 1.47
